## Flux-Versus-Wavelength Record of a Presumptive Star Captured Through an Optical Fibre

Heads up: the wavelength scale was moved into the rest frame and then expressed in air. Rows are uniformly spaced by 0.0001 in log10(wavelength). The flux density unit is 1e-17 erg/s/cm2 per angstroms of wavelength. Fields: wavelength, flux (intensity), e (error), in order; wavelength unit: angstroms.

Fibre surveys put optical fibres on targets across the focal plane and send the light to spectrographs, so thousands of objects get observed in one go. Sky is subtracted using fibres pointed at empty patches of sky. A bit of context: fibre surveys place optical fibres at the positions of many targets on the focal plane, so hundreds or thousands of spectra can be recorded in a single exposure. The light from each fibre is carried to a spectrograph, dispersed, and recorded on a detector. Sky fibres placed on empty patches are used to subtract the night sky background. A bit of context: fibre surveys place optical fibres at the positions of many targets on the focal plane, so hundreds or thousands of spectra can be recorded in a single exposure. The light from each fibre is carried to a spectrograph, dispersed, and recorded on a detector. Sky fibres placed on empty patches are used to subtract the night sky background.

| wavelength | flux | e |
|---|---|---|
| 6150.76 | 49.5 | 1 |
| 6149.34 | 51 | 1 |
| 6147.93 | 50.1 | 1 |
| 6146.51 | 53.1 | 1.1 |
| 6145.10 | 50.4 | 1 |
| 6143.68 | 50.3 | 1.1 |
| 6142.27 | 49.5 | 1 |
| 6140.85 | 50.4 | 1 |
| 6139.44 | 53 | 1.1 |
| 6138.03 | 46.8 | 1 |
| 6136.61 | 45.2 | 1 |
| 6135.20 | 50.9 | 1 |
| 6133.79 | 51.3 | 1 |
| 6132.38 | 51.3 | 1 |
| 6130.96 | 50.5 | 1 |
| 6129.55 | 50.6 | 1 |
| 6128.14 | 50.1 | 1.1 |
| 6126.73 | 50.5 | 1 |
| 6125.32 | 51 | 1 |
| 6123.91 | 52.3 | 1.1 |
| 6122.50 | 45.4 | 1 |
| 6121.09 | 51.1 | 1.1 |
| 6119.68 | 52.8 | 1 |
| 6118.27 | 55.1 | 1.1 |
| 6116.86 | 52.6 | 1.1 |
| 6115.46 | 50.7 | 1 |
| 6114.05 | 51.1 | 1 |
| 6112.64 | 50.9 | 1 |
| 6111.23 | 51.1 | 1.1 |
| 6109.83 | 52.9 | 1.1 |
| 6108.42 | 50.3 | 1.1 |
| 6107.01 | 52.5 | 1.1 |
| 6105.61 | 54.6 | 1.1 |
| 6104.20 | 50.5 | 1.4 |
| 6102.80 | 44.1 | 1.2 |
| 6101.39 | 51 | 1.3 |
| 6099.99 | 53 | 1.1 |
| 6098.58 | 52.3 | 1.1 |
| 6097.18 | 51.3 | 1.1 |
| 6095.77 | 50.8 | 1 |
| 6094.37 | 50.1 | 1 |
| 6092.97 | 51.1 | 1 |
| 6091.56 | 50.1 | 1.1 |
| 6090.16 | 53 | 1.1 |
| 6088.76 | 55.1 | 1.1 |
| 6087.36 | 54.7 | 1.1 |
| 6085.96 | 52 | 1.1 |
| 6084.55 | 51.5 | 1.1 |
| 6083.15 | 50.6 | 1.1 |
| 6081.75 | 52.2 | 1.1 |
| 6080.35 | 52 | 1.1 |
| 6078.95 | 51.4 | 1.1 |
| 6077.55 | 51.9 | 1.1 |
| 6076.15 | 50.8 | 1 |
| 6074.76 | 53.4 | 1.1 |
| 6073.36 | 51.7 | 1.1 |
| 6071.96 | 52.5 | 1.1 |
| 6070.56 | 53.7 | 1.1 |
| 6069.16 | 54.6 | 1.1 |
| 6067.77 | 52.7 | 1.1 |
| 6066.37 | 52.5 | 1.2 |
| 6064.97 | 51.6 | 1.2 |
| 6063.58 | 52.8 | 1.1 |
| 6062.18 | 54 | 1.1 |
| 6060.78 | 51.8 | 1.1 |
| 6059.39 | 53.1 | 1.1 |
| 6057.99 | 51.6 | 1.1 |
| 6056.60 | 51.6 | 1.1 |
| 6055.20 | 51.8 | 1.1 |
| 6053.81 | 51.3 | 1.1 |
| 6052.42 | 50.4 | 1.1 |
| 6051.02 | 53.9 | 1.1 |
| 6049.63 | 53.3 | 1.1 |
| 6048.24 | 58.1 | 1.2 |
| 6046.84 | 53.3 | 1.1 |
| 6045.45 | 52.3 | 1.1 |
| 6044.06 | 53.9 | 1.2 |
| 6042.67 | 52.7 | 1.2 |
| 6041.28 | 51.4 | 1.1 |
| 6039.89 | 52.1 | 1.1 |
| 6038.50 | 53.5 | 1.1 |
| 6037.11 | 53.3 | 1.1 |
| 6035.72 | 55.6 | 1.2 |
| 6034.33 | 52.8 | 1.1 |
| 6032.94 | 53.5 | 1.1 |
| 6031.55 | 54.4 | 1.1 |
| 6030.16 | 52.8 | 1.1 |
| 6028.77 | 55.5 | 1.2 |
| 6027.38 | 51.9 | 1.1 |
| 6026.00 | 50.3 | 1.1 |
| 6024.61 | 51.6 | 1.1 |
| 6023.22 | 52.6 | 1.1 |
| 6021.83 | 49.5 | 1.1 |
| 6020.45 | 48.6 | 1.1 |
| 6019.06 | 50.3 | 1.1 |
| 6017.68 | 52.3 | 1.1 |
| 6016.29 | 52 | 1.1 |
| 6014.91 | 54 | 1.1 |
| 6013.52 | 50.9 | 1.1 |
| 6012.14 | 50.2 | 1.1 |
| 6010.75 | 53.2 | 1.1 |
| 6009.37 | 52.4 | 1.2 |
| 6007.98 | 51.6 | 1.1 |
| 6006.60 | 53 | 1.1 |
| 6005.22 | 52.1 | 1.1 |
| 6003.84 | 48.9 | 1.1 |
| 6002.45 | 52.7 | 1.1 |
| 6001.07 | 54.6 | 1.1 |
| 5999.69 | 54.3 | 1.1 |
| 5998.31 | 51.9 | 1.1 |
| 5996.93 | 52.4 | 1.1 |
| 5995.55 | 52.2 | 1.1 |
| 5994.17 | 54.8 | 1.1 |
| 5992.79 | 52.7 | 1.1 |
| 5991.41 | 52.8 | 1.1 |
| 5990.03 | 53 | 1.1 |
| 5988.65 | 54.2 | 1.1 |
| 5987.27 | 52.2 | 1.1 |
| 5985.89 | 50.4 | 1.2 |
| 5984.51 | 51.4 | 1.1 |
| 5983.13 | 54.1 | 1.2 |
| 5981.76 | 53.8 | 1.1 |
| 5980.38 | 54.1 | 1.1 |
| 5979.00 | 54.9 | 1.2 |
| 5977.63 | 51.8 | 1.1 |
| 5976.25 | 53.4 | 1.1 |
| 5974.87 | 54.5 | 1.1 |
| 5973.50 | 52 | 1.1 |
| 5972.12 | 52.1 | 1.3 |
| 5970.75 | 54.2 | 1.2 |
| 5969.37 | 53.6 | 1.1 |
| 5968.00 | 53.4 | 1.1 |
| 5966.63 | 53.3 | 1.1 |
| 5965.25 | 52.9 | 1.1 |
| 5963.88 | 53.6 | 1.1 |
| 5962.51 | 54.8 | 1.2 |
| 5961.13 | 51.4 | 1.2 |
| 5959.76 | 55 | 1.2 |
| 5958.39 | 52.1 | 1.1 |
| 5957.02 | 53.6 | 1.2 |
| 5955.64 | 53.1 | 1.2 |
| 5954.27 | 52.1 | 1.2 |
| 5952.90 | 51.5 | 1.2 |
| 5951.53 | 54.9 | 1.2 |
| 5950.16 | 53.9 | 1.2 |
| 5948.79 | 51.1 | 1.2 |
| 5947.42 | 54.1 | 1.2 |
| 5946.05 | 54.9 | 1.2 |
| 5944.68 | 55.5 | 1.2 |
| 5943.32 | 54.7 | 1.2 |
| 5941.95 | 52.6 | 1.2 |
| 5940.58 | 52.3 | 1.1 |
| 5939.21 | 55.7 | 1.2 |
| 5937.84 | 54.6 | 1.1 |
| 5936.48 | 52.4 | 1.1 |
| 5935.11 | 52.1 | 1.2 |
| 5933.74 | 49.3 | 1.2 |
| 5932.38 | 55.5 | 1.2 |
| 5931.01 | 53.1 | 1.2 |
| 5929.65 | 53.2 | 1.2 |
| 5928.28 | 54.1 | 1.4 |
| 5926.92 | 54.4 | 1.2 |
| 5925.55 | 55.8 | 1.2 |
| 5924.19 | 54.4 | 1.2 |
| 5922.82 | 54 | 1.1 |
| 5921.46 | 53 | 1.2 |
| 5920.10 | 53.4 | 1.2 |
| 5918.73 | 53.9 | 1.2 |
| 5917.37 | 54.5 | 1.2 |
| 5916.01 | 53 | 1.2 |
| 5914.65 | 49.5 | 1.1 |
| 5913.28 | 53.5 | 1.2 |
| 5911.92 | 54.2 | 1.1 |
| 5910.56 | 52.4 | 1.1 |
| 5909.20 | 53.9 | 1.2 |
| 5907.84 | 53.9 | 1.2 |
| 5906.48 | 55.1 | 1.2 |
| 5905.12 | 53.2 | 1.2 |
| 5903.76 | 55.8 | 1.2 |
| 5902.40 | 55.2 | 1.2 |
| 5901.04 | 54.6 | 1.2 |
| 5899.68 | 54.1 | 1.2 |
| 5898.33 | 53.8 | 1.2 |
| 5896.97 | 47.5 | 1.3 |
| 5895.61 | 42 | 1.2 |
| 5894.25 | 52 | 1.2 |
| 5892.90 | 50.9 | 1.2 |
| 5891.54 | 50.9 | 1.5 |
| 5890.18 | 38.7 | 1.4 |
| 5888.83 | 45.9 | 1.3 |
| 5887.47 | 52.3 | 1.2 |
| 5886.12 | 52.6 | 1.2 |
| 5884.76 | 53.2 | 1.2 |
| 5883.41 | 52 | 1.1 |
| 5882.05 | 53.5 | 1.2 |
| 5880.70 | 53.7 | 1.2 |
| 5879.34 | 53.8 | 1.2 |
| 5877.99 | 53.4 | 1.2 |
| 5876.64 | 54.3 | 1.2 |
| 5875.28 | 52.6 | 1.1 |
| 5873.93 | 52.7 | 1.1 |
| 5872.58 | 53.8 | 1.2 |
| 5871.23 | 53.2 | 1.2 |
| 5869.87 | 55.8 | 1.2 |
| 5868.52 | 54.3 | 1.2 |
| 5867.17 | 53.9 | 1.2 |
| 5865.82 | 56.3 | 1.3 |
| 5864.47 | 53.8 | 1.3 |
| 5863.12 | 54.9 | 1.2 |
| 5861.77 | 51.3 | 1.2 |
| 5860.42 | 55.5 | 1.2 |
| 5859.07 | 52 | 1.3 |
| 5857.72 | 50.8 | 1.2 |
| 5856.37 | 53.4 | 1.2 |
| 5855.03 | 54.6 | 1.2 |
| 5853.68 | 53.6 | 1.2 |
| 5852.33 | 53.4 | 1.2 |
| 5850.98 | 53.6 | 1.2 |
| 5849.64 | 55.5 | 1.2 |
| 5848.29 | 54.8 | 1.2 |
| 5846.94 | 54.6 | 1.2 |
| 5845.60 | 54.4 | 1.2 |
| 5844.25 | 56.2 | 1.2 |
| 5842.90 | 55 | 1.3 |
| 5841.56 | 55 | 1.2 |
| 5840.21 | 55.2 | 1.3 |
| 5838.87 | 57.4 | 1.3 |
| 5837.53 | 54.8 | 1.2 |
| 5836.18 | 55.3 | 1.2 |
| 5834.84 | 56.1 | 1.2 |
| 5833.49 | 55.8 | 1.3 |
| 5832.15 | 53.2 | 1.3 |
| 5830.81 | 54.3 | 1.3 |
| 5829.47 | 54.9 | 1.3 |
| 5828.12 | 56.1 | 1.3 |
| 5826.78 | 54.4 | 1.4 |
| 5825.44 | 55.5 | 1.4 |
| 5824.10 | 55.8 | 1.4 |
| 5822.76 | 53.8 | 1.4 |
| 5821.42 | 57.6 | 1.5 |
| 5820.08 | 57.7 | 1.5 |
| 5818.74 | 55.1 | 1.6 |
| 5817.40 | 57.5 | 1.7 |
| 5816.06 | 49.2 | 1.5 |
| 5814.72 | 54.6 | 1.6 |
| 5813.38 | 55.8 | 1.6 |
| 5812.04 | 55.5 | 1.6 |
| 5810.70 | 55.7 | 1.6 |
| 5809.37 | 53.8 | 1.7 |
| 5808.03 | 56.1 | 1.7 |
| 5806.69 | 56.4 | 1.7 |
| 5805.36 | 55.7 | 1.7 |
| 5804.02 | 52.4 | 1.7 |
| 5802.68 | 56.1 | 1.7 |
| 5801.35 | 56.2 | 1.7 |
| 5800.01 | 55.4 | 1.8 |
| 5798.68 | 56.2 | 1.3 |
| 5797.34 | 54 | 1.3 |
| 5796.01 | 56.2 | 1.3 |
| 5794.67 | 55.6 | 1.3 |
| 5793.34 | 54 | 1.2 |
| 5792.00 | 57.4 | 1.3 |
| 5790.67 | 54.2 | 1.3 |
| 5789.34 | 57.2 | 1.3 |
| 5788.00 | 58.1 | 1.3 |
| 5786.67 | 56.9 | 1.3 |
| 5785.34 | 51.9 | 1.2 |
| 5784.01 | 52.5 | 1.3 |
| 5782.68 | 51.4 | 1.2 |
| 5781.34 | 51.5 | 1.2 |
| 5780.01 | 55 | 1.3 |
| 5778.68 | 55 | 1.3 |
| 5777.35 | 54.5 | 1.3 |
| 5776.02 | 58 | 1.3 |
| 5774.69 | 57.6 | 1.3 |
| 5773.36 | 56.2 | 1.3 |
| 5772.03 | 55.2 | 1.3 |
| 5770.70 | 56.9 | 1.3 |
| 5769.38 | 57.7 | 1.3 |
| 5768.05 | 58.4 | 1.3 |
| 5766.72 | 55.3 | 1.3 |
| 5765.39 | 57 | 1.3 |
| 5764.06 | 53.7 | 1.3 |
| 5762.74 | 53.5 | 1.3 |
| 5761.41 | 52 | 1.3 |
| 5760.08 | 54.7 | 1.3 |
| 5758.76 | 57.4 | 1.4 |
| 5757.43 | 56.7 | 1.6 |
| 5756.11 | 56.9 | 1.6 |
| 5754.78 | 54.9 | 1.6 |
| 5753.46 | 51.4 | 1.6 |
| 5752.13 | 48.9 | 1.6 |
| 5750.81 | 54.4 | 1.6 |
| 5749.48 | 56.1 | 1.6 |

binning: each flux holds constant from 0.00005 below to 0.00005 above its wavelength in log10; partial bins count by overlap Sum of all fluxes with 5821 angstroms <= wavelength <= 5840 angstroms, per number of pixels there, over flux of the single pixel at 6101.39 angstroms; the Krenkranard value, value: 1.09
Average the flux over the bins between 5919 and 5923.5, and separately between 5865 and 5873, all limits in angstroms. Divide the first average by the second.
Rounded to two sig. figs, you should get 0.98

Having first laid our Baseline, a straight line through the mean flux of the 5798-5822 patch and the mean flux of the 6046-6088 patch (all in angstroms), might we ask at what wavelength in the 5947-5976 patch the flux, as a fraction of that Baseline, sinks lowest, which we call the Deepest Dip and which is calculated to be 5948.79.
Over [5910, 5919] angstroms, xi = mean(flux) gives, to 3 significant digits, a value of 53.0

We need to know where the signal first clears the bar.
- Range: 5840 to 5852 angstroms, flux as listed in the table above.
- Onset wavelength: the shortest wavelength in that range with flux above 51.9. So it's 5840.21 angstroms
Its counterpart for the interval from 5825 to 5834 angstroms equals 5825.44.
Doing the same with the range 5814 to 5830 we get 5814.72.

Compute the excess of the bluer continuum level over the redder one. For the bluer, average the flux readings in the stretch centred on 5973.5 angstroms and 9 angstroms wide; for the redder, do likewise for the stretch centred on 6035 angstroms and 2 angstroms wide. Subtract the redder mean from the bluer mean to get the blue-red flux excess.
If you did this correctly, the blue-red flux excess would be -1.1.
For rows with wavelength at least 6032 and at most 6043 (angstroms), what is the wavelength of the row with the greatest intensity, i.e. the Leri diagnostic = 6035.72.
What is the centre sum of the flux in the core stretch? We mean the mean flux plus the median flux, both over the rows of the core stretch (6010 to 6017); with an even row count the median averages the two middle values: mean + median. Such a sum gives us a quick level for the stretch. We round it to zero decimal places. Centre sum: 104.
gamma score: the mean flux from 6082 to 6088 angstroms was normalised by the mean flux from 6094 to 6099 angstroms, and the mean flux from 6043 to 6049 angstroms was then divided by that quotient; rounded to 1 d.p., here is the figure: 53.3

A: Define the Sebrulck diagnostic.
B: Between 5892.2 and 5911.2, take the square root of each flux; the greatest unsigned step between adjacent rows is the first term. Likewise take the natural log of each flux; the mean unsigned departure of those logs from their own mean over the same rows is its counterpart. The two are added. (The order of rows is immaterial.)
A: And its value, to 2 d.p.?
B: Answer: 0.78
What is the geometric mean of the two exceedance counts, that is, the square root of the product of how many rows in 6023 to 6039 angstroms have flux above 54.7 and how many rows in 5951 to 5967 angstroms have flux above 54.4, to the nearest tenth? 2.4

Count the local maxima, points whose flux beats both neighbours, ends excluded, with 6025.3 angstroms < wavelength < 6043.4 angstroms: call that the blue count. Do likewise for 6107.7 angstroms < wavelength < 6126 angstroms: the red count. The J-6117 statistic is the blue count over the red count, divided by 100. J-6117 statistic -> 0.010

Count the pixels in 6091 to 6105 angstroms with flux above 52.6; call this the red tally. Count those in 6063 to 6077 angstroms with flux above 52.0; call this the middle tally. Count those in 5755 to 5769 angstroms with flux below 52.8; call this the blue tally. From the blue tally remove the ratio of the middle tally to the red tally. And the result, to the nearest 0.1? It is -6.0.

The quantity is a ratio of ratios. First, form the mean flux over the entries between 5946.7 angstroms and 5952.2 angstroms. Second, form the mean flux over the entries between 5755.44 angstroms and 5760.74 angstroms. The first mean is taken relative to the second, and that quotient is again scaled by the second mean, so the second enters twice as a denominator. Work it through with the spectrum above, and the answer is 0.0168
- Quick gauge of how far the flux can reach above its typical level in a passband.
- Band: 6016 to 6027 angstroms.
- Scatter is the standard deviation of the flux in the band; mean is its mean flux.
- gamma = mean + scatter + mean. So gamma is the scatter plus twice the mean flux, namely 103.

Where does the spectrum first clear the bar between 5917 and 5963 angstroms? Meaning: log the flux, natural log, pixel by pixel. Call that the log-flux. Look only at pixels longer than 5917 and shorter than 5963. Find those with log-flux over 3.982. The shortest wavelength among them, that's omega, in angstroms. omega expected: 5917.37 angstroms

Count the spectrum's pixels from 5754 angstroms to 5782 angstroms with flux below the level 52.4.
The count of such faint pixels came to 2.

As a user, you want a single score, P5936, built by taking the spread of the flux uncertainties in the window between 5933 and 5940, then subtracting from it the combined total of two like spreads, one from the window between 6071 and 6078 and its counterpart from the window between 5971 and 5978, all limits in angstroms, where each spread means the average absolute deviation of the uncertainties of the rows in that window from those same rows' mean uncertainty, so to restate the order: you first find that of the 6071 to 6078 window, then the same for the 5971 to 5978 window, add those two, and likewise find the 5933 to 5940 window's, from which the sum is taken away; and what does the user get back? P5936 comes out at -0.048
